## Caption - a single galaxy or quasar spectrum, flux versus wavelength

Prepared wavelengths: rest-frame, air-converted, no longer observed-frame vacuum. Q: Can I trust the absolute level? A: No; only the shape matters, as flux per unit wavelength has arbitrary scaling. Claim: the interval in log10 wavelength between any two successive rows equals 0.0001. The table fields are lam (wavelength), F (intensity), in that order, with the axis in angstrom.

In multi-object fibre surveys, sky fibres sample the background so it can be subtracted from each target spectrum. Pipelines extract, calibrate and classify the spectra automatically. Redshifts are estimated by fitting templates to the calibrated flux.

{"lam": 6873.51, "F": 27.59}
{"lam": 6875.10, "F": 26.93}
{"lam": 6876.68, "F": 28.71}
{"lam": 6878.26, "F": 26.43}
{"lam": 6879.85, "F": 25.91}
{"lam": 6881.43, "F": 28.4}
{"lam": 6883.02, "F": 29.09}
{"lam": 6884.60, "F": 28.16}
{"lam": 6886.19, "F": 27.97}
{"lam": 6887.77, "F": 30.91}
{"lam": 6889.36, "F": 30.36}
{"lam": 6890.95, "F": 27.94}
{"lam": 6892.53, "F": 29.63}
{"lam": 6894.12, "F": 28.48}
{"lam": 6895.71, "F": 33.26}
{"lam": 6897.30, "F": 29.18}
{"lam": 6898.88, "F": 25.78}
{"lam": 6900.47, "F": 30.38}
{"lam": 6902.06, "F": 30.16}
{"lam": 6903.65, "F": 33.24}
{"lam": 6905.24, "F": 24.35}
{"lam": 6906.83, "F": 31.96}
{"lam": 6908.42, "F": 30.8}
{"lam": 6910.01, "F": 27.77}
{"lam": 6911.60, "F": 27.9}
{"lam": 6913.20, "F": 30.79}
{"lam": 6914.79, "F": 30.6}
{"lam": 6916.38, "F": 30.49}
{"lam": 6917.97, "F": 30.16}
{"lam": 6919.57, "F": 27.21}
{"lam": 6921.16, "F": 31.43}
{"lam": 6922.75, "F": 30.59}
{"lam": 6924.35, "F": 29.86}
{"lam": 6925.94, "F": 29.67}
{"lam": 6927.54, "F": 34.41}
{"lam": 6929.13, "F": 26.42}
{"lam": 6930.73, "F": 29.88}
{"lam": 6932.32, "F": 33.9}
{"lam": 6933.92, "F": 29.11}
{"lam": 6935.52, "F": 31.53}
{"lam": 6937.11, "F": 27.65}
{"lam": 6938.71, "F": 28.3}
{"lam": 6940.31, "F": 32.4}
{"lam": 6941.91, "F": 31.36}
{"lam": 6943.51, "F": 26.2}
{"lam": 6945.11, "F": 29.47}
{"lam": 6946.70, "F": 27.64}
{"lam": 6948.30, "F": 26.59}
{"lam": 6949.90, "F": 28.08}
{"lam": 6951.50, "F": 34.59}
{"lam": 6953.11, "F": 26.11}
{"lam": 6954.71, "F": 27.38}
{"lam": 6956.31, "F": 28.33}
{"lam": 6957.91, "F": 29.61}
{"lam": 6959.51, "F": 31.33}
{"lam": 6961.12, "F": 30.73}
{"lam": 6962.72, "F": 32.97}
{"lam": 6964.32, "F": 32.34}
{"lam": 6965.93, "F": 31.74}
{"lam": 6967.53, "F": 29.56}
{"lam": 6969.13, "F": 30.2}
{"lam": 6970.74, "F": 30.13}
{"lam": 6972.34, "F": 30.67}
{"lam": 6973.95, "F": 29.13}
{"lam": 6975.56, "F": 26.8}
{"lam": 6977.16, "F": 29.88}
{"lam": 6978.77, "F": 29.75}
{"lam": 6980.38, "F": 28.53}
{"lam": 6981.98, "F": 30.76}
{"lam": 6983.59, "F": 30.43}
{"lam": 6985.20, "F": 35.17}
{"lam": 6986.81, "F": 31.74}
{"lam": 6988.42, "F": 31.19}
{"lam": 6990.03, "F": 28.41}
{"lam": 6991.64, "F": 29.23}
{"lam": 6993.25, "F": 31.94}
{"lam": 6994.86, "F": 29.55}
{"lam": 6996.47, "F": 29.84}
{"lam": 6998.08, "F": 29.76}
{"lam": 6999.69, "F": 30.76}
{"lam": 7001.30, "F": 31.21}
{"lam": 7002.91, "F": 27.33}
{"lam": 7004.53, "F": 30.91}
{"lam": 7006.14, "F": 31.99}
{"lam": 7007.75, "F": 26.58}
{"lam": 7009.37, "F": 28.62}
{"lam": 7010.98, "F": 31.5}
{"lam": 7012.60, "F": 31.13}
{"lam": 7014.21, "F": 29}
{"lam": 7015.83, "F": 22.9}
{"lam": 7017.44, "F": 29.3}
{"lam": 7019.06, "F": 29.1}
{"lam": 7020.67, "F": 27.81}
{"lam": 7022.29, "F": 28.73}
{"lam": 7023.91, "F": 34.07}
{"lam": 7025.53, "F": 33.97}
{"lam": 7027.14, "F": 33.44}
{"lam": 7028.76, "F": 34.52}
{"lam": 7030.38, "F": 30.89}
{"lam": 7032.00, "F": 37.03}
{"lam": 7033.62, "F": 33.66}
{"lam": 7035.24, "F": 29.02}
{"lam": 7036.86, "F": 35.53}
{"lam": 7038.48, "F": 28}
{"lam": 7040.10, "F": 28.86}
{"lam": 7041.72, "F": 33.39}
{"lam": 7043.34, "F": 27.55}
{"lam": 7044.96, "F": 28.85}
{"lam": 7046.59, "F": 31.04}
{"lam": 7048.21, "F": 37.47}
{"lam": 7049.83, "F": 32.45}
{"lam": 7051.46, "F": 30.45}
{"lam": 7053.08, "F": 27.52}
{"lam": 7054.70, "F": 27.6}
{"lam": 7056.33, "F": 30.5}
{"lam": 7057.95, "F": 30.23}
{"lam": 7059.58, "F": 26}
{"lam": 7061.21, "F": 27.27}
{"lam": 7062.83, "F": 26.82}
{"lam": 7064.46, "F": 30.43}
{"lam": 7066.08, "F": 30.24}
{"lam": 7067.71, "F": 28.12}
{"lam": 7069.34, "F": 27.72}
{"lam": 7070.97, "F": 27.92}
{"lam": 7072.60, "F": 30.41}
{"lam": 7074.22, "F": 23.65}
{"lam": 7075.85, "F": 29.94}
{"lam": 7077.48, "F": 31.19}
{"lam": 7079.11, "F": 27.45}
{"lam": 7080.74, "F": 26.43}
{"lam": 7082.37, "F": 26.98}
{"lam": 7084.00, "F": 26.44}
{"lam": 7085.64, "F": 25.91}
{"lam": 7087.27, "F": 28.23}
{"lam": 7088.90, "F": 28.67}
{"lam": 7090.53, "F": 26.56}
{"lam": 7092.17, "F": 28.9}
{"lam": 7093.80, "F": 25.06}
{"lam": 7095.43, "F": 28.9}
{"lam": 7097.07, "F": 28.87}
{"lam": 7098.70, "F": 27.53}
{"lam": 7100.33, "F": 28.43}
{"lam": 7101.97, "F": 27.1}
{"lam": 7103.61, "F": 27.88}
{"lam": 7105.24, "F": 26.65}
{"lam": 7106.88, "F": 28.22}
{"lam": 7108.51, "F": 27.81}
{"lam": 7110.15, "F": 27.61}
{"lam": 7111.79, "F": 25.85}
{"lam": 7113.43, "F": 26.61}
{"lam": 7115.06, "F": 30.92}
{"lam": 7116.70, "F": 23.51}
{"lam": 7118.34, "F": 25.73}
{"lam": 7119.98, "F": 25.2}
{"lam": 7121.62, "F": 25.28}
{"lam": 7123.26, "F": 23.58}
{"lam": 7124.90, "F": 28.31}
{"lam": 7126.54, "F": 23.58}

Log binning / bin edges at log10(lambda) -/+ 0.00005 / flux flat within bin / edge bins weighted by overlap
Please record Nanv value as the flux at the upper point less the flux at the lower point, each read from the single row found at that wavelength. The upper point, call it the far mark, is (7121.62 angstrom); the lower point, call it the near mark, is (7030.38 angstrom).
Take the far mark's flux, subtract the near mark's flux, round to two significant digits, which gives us -5.6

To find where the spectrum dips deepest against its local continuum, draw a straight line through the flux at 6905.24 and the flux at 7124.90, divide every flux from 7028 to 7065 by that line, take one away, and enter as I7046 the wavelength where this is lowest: 7059.58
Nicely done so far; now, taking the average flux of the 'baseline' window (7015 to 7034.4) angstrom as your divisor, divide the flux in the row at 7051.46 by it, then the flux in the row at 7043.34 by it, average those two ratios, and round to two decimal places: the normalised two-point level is 0.93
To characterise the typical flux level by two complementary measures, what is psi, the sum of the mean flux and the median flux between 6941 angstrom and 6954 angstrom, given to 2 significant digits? 57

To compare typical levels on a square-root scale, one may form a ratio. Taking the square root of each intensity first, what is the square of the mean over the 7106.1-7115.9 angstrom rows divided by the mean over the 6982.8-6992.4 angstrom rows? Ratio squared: 0.90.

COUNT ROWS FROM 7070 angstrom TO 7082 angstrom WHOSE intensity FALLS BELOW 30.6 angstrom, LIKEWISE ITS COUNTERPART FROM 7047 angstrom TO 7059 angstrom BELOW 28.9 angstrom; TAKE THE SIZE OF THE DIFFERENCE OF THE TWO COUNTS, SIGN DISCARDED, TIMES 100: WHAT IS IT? 400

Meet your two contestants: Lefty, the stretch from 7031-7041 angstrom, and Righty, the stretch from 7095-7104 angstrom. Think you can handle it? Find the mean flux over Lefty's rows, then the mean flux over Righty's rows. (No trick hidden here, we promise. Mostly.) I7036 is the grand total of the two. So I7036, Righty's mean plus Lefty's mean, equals 60.1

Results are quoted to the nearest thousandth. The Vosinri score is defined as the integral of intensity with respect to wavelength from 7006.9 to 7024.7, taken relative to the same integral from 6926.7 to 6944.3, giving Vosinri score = 0.974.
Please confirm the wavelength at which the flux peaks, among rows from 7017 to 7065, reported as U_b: 7048.21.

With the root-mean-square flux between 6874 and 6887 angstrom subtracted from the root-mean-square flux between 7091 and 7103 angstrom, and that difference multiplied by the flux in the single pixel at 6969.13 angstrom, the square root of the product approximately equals 2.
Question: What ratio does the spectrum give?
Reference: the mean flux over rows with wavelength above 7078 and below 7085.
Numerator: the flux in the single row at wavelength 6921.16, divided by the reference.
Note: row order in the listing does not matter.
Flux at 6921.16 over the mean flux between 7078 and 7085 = 1.17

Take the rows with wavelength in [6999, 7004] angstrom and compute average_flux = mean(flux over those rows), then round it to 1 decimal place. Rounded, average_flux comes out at 29.8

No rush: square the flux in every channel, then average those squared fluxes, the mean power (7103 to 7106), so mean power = 744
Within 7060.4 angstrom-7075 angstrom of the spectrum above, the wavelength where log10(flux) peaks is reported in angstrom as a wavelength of 7064.46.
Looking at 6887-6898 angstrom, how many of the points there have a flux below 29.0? 2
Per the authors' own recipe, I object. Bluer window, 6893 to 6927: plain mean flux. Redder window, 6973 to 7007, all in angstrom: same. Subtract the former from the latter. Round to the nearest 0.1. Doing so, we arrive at 0.5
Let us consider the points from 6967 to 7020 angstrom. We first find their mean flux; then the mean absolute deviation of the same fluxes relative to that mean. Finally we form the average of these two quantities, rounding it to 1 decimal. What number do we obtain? 15.6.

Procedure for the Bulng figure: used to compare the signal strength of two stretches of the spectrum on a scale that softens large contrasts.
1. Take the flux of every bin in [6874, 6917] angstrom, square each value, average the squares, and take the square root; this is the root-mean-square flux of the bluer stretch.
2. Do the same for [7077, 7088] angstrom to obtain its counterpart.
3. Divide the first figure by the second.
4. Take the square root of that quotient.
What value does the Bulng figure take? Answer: 1.03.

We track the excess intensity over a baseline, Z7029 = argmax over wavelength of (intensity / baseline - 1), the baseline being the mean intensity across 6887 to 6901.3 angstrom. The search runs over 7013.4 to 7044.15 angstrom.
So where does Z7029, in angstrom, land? 7032.00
